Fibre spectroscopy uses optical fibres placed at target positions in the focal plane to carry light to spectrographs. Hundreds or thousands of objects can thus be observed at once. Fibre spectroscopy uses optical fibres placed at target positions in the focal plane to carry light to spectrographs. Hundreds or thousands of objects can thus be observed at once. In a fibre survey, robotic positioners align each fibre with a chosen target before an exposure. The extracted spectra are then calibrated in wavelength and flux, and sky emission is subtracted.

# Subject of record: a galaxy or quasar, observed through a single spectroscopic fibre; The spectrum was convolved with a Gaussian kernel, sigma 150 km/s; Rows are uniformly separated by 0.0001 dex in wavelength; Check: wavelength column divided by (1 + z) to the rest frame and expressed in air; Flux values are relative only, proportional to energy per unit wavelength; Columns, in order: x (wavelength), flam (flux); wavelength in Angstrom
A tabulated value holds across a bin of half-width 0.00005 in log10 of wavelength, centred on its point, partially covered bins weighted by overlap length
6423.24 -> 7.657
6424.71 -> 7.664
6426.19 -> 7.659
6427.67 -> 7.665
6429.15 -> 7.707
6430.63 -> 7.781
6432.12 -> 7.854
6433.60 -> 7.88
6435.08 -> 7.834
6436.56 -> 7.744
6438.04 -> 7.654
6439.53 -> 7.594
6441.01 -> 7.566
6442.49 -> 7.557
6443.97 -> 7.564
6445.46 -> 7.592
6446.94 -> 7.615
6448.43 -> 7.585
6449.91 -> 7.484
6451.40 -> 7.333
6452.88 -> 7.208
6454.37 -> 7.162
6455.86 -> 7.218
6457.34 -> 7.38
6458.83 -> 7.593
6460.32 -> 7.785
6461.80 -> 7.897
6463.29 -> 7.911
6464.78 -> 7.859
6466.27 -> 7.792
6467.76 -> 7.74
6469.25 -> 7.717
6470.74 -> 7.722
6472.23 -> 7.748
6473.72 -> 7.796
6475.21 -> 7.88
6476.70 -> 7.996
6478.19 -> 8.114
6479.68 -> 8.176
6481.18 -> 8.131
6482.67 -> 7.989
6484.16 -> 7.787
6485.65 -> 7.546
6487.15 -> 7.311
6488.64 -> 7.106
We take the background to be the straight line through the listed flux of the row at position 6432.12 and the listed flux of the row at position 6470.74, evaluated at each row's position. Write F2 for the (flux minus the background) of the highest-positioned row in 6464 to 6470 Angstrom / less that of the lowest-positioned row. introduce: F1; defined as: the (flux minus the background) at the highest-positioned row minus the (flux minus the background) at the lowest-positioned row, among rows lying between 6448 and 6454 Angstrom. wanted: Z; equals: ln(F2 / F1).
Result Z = -1.0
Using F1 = -0.4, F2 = -0.1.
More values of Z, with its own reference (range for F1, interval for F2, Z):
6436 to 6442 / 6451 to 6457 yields -0.5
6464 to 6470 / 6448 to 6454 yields 1.0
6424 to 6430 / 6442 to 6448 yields 0.2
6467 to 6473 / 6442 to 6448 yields 1.1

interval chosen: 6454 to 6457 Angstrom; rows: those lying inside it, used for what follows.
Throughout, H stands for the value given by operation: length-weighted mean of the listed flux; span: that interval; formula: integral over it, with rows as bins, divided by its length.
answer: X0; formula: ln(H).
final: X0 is 1.98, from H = 7.2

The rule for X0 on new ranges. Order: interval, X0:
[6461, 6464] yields 2.07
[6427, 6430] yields 2.04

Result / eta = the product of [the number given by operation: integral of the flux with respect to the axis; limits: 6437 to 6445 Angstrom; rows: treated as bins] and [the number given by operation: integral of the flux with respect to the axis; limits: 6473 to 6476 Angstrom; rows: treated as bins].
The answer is 1430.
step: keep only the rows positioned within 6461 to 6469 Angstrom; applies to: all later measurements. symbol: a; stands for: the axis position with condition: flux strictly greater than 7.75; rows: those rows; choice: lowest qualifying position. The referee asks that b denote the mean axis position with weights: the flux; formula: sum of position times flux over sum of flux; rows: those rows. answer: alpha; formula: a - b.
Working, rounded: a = 6461.80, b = 6464.8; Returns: -3.0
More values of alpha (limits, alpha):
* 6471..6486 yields -5.2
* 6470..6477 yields 0.0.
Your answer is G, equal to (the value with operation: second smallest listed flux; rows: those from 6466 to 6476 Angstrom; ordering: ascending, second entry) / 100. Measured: 0.0772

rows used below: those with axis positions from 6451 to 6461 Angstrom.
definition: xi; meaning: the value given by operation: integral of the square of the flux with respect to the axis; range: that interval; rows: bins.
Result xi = 545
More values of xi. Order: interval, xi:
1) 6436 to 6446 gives 579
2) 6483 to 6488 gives 287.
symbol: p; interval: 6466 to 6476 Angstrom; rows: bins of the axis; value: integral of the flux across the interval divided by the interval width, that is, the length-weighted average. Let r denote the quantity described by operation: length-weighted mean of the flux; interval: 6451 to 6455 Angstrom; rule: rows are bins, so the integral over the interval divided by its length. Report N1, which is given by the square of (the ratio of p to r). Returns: 1.16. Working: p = 7.771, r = 7.23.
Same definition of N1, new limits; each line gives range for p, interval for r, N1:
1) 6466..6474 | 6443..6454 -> 1.07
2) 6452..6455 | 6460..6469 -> 0.85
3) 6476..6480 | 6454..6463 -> 1.15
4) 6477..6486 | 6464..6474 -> 1.06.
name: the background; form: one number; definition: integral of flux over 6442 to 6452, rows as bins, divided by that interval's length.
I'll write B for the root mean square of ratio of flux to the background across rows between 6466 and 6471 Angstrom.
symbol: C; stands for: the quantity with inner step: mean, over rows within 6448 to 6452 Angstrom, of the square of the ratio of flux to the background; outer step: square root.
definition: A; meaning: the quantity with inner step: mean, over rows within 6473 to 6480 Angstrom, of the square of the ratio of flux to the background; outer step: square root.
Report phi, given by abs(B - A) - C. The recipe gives -0.96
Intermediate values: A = 1.06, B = 1.03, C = 0.991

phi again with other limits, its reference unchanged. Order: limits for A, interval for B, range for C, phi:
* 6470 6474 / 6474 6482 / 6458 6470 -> -0.99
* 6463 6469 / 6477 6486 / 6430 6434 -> -1.02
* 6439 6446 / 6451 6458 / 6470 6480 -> -1.01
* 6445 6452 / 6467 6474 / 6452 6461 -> -0.95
